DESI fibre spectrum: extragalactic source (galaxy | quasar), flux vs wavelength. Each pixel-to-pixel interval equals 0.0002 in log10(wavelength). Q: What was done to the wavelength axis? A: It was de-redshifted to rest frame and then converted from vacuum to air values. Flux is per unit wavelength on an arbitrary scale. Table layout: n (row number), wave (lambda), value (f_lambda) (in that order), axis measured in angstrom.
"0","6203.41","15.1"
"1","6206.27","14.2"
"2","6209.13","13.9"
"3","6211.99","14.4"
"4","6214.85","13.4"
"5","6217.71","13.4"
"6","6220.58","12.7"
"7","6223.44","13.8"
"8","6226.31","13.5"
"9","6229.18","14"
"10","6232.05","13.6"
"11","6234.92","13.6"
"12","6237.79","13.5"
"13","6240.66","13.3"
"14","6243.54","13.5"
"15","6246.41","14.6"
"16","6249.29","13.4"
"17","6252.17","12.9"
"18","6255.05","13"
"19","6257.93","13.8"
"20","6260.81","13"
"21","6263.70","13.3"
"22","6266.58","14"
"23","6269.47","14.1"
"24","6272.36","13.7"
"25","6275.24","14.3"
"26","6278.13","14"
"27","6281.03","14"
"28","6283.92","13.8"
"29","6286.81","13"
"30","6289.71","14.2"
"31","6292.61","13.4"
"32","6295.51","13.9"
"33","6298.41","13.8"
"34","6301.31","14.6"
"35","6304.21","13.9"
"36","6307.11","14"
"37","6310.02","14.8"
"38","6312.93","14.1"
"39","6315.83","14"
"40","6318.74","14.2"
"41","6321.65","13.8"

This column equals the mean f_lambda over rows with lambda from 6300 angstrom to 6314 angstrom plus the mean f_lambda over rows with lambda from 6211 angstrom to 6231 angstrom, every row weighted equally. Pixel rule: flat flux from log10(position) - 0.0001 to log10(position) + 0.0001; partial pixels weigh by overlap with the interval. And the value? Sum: 27.9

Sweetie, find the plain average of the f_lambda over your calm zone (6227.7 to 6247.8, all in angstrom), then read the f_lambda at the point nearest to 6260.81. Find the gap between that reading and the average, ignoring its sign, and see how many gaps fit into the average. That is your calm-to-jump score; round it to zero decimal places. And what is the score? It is 19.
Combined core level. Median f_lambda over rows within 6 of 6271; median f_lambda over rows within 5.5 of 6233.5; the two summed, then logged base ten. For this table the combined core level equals 1.44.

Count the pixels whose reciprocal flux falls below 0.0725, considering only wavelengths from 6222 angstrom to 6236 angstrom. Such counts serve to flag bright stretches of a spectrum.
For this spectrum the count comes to 2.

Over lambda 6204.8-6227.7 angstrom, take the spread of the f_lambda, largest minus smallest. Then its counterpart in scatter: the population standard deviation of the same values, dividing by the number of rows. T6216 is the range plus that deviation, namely 2.2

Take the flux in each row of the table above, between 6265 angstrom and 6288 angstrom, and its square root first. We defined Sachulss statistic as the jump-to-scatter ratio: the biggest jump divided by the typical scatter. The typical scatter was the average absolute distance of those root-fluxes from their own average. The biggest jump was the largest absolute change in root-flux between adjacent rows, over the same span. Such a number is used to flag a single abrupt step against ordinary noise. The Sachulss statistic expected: 3.0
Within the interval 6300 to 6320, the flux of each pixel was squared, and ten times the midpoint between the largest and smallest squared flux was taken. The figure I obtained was 2061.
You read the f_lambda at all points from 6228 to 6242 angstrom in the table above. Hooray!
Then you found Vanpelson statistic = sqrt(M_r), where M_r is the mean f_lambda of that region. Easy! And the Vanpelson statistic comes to 3.69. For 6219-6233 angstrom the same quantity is 3.68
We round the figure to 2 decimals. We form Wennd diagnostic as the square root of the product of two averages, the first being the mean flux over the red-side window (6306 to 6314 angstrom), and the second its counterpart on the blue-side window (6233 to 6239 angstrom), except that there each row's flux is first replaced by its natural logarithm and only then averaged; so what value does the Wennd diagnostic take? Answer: 6.11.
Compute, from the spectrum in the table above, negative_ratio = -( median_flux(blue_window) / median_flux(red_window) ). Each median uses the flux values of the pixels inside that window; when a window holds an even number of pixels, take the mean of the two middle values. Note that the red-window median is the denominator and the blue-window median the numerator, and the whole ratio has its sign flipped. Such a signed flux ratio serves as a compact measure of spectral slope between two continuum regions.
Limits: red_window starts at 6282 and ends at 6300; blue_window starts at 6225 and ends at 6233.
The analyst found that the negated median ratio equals -0.986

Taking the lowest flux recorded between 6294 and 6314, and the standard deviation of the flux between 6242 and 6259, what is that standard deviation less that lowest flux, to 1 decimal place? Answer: -13.2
